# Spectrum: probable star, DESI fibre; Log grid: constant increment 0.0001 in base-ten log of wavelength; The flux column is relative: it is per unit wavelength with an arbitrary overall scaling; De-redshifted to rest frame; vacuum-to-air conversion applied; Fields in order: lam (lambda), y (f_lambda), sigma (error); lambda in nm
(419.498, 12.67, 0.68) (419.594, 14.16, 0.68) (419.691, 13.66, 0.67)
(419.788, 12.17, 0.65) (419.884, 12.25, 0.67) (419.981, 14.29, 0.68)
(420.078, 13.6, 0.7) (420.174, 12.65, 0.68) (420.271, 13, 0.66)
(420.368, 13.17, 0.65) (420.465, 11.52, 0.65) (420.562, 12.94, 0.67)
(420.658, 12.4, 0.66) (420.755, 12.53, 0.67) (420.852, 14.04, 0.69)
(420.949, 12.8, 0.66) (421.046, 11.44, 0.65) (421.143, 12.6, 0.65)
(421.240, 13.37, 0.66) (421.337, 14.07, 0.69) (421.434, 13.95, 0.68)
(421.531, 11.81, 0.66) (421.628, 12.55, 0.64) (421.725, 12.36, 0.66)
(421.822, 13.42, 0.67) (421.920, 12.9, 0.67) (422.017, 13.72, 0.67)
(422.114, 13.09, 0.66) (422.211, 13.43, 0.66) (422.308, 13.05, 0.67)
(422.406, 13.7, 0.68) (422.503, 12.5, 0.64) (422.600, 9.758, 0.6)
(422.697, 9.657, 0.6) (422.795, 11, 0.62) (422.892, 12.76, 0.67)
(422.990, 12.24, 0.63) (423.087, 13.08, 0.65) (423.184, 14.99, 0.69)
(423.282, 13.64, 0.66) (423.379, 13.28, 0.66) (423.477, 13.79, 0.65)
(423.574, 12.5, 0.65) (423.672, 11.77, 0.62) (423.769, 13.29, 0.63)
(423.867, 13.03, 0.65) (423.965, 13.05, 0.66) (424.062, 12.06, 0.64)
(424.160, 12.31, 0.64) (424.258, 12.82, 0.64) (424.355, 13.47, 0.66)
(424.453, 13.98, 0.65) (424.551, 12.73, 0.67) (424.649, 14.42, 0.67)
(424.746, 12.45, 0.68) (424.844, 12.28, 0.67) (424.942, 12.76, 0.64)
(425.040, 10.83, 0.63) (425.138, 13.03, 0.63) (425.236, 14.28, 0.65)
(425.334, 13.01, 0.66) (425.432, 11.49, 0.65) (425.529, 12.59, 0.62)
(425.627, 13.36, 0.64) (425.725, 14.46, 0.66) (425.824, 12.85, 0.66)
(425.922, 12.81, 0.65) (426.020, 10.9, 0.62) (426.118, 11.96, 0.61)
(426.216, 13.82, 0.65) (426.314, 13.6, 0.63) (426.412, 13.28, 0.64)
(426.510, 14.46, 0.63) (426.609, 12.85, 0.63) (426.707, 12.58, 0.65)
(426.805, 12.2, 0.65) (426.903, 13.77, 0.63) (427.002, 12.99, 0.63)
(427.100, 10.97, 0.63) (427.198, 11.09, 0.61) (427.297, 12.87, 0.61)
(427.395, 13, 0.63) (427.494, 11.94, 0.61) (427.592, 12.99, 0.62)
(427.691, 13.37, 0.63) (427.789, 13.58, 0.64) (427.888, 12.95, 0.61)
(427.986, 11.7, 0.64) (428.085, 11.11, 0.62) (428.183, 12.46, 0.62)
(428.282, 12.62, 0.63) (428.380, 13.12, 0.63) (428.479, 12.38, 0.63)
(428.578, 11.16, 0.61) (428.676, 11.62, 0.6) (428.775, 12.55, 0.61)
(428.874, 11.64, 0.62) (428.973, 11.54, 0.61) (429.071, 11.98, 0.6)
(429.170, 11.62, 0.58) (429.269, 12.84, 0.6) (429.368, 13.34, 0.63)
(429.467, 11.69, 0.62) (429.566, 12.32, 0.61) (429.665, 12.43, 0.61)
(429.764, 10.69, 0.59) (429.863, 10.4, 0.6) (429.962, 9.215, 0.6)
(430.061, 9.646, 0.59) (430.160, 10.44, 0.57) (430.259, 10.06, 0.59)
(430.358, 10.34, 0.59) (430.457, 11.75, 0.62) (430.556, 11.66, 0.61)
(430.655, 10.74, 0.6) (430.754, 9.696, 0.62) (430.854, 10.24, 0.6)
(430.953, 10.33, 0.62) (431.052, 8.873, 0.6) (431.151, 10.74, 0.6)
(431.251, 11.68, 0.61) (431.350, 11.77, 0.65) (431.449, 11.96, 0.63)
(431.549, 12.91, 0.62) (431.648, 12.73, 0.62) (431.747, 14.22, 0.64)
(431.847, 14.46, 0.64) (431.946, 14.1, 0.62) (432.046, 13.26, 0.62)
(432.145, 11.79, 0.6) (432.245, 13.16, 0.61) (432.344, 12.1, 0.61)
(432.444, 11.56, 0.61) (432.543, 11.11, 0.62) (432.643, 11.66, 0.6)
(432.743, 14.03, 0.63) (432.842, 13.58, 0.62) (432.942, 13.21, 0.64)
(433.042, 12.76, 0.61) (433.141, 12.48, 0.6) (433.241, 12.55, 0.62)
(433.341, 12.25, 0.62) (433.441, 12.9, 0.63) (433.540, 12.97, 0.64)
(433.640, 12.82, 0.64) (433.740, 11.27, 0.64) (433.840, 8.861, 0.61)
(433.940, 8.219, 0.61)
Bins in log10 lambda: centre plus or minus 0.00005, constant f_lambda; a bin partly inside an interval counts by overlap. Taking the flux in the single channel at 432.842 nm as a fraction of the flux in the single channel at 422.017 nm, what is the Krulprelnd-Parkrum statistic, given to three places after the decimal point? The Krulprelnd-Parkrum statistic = 0.990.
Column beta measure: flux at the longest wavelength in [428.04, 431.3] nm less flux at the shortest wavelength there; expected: 0.57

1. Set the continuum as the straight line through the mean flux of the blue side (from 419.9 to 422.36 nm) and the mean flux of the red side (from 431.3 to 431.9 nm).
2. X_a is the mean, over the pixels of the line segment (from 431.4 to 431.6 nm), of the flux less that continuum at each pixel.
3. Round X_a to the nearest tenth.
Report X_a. -0.6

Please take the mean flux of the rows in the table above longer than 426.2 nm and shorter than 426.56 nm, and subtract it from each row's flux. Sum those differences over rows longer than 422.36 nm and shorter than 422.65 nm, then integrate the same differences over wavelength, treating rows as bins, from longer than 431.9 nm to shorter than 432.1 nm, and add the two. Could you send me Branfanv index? -5.4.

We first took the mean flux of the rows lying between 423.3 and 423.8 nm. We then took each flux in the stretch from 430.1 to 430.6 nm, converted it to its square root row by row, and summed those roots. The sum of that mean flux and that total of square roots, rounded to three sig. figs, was 29.4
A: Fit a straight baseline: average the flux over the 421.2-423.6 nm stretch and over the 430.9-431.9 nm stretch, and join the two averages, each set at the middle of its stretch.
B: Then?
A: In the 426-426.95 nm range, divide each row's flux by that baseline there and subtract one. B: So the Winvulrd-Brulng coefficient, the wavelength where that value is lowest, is 426.020 nm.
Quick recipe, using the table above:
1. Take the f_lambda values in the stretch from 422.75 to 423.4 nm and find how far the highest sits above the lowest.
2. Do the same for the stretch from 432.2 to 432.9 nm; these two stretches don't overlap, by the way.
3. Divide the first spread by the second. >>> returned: 1.4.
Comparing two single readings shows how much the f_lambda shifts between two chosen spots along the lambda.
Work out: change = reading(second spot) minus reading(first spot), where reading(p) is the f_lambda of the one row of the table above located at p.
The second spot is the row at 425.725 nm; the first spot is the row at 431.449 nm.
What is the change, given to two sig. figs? 2.5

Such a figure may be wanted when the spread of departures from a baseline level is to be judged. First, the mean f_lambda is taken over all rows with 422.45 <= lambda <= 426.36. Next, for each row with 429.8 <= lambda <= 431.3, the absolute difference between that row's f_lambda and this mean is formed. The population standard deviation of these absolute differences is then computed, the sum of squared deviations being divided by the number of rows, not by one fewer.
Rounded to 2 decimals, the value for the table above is 0.83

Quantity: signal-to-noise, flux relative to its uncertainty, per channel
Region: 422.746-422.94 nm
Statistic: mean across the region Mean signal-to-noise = 18.4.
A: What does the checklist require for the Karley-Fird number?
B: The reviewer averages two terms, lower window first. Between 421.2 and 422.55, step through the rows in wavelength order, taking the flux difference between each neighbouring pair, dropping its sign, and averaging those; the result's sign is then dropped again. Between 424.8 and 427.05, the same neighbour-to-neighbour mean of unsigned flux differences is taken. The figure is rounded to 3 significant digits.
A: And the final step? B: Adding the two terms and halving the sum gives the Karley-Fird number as 0.920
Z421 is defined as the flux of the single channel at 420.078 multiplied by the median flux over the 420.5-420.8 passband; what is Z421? 170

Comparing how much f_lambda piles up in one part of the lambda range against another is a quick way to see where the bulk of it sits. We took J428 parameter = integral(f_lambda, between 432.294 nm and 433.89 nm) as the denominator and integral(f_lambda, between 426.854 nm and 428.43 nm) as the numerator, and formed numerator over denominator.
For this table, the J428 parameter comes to 1.01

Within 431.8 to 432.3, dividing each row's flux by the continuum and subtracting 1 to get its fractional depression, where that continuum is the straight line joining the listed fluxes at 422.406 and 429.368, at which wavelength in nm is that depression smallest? 432.145 nm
